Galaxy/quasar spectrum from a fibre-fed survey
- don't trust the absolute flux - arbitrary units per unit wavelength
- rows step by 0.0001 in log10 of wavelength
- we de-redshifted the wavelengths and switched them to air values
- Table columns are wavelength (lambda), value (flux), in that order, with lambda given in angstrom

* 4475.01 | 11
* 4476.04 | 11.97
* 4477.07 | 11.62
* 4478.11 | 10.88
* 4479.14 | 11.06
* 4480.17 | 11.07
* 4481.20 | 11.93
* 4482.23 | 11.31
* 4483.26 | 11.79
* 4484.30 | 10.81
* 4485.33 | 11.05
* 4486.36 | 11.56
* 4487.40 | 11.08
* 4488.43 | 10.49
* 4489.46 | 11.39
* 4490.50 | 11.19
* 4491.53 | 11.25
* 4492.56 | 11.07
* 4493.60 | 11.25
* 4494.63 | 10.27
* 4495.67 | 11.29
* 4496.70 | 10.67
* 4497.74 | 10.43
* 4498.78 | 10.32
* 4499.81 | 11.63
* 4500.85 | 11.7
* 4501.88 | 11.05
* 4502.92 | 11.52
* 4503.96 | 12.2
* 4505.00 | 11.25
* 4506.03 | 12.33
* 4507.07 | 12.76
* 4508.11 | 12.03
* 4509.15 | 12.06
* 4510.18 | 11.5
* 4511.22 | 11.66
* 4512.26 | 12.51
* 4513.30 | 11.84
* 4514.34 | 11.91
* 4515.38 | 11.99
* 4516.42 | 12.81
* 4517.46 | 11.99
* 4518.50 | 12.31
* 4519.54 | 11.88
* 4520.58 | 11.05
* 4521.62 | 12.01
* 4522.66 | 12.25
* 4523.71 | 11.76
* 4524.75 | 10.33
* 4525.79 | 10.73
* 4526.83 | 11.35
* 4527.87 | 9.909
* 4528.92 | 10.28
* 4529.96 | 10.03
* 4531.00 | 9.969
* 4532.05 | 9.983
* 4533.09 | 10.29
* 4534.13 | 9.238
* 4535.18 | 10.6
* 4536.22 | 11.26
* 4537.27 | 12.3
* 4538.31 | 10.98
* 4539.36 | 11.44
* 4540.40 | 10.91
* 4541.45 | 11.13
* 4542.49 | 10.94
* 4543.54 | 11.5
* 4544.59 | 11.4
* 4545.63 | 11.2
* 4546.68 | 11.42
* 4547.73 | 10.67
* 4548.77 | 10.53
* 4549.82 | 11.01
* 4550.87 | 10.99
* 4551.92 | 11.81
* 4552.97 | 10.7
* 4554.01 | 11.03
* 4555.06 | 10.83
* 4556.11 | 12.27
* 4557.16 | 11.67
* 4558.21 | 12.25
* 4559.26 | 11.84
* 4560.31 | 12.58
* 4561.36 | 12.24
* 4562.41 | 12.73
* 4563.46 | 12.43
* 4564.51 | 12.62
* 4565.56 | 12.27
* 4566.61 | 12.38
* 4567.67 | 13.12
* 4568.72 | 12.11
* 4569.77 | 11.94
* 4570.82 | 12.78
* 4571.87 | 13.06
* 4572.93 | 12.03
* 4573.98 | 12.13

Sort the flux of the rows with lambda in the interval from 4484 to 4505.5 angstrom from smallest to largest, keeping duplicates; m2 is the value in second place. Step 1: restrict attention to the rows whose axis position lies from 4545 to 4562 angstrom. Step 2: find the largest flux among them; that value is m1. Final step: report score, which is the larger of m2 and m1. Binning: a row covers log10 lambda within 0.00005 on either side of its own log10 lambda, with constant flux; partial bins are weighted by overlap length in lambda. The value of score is 12.6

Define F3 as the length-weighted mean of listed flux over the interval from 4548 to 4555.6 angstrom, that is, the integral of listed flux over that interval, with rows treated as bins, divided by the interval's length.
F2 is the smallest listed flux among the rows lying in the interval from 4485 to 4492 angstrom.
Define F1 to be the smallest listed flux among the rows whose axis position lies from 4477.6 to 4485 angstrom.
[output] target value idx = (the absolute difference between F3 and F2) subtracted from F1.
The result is 10.3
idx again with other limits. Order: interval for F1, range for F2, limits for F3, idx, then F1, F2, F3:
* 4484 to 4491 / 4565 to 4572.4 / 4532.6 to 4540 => 9.4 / 10.49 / 11.94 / 10.9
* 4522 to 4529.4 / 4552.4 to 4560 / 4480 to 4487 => 9.2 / 9.909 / 10.7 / 11.4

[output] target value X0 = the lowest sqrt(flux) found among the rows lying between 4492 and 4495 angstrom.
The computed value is 3.20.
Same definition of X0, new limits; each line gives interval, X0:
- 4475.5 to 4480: 3.30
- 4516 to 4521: 3.32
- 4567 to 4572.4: 3.46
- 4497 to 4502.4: 3.21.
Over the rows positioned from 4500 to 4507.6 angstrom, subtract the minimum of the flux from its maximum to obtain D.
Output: 1.7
